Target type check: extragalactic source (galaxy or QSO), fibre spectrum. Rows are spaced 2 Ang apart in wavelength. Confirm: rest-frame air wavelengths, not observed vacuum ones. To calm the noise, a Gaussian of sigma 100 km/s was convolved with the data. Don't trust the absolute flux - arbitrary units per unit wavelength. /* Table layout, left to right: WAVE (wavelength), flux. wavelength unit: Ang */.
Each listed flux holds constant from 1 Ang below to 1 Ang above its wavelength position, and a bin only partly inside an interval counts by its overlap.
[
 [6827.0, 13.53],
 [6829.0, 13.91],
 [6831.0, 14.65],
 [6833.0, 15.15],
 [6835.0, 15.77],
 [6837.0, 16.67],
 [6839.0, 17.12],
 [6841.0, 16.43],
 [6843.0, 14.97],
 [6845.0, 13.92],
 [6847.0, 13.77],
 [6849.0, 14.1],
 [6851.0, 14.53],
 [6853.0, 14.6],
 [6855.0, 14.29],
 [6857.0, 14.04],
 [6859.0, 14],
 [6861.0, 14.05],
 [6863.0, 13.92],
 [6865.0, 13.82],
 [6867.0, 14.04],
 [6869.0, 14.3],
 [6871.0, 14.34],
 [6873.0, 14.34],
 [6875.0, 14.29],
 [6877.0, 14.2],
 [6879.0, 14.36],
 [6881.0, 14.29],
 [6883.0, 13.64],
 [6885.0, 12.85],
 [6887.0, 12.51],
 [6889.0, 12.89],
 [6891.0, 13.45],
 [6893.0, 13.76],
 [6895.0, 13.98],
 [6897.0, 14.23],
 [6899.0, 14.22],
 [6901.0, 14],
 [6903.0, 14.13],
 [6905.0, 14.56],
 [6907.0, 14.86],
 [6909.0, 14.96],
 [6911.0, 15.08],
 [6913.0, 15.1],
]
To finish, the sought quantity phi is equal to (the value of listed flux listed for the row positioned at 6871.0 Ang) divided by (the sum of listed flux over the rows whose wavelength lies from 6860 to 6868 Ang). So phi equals 0.26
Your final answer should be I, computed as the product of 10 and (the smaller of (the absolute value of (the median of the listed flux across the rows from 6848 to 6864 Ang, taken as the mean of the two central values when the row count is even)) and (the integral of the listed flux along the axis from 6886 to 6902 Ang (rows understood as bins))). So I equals 141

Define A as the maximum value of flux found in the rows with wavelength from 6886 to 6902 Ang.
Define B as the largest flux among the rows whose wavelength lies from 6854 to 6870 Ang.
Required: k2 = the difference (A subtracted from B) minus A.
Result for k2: -14.2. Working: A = 14.23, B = 14.3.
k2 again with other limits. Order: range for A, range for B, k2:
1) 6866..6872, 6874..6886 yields -14.3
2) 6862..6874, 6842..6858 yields -13.7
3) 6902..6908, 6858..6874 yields -15.4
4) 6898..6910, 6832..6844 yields -12.8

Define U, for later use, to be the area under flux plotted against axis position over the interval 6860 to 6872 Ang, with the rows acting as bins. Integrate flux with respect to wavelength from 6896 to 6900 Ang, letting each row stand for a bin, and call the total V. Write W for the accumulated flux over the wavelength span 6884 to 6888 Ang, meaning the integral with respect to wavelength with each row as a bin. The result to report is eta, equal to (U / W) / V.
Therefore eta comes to 0.0585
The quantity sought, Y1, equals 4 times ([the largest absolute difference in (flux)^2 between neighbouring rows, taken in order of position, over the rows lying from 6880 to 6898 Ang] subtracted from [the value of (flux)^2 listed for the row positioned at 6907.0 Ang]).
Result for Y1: 800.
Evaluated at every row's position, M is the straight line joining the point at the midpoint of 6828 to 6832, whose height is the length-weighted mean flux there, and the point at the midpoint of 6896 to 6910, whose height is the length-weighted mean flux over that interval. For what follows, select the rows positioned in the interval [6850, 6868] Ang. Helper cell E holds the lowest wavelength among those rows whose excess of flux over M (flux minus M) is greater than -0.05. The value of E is 6851.0 Ang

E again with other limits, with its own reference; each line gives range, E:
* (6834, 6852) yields 6835.0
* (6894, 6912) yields 6905.0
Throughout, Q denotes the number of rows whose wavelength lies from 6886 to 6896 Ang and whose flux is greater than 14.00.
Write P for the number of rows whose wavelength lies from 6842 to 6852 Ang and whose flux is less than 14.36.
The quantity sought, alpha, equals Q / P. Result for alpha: 0.0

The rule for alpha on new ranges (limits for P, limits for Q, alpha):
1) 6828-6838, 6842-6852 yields 3.0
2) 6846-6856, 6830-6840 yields 1.7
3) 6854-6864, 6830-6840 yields 1.0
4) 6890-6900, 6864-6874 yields 0.8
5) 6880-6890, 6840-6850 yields 0.6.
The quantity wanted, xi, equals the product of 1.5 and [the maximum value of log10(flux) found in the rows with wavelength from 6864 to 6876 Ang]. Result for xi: 1.73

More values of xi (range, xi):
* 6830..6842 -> 1.85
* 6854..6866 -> 1.73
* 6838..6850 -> 1.85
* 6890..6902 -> 1.73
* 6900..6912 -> 1.77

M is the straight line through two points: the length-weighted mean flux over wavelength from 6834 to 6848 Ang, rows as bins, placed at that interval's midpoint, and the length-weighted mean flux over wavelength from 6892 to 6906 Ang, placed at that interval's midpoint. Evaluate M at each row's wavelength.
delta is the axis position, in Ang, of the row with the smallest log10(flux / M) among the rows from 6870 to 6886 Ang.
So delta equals 6885.0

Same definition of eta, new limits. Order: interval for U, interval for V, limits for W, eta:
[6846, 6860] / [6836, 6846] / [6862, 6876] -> 0.0063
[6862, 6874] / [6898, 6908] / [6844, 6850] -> 0.0141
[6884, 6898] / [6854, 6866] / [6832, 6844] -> 0.0058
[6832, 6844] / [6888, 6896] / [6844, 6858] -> 0.0090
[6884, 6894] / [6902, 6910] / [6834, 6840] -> 0.0113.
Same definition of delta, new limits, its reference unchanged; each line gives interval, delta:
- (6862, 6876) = 6865.0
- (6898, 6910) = 6901.0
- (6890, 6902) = 6891.0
